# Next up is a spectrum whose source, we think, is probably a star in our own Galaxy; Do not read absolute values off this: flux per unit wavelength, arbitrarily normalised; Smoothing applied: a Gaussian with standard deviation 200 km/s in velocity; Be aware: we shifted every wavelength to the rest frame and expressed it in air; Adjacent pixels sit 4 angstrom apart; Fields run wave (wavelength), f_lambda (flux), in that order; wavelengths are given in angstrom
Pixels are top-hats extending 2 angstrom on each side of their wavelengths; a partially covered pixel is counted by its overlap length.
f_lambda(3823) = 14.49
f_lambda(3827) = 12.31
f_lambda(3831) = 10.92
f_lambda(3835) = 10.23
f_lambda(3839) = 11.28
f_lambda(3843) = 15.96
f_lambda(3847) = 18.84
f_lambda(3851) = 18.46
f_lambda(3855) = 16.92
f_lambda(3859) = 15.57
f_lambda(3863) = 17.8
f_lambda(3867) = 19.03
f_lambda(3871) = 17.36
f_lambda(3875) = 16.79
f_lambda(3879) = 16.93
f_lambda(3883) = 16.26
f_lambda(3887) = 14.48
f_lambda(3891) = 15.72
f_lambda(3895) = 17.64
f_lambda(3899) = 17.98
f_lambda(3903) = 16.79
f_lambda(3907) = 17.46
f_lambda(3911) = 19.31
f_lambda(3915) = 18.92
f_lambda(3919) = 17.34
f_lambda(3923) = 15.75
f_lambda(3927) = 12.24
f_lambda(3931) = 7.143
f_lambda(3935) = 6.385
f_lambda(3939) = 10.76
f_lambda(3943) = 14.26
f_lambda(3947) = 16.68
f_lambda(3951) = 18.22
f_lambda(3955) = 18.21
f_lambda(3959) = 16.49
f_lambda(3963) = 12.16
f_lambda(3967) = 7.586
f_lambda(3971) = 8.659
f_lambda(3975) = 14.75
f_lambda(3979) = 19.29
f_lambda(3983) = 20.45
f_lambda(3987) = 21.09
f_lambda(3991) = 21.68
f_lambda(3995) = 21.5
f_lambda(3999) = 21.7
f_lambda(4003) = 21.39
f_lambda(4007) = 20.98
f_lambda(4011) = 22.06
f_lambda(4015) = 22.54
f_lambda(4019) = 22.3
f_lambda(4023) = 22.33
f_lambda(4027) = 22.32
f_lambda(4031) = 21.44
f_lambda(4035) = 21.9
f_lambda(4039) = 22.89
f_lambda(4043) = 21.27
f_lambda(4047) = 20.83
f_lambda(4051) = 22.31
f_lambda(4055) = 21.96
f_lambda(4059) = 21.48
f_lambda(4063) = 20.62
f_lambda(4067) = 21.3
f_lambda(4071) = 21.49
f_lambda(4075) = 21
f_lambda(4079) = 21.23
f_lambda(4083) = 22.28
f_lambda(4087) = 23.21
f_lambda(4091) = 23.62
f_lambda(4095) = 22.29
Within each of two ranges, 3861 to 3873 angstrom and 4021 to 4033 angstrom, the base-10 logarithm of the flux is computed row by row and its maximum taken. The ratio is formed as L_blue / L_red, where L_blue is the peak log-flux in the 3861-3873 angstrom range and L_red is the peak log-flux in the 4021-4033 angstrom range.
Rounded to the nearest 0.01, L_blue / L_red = 0.95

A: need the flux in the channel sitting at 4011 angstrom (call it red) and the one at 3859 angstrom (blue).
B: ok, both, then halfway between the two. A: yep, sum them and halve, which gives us 18.8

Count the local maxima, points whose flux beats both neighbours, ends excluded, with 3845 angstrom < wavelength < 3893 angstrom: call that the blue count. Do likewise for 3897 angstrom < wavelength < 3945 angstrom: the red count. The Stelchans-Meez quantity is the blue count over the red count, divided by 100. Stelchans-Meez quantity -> 0.020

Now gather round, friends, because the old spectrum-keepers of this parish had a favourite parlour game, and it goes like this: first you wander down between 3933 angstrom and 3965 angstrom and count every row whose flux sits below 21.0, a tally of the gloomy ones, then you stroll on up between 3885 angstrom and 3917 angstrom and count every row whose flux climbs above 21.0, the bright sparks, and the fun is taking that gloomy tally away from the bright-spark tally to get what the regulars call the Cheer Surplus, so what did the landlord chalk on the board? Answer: -8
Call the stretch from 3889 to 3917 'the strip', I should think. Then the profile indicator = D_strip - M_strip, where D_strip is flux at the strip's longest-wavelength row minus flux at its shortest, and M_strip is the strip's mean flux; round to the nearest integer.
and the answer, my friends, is -14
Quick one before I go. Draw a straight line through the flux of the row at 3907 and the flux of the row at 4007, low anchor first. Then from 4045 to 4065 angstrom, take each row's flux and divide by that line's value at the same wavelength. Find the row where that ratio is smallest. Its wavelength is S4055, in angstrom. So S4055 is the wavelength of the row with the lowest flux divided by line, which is 4063 angstrom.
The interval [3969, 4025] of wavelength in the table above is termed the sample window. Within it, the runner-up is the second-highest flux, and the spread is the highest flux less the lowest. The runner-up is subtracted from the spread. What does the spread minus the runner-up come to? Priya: -8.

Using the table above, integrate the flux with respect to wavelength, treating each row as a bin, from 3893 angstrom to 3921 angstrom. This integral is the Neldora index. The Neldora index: 502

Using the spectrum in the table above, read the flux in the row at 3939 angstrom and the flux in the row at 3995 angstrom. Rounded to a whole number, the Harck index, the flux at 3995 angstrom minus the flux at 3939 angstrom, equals 11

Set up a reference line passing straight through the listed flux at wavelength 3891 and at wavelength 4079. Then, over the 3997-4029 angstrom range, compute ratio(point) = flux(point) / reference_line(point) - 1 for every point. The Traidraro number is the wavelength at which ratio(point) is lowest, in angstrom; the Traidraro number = 4007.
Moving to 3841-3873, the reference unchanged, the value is 3859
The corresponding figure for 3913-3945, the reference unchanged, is 3935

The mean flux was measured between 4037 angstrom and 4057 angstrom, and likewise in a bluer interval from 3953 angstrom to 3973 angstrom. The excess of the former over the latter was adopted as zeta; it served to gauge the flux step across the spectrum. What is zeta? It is 9.2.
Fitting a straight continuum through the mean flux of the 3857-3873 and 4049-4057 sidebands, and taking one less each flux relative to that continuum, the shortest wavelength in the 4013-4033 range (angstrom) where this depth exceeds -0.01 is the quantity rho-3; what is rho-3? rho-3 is 4031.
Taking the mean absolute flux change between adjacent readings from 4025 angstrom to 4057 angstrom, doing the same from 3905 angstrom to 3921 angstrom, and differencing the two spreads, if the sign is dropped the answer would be 0.4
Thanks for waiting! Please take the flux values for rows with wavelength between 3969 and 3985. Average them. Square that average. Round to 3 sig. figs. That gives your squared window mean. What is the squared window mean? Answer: 249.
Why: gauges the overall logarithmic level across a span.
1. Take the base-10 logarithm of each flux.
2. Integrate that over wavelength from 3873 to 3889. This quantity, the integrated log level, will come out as 19.3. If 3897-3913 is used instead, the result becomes 20.0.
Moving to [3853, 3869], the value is 19.8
